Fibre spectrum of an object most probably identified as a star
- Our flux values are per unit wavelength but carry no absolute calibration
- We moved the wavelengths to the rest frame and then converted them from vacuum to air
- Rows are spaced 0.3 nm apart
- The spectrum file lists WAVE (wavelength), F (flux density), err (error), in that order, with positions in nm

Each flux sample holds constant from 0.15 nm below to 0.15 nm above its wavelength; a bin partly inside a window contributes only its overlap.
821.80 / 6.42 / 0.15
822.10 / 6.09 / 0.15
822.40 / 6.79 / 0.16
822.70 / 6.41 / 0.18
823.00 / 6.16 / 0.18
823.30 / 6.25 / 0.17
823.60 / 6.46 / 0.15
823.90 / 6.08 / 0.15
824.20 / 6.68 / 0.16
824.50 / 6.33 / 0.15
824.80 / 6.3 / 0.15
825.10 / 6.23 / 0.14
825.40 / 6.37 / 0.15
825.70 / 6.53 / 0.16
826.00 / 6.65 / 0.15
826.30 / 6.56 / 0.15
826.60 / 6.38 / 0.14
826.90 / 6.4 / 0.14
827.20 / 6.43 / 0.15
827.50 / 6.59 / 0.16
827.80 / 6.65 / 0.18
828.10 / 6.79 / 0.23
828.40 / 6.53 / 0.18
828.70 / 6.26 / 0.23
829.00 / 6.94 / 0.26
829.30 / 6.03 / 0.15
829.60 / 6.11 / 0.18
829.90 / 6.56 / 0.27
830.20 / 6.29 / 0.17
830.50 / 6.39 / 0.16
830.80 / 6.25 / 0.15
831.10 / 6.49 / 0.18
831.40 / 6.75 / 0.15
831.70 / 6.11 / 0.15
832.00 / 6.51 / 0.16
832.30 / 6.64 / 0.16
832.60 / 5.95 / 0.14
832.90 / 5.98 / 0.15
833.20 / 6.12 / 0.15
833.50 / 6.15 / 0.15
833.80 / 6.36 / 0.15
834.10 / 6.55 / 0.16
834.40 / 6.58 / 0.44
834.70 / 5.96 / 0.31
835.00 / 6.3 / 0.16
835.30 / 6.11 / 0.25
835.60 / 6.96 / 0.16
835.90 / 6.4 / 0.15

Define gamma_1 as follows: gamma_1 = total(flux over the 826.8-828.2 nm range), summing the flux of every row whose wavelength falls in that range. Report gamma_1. 33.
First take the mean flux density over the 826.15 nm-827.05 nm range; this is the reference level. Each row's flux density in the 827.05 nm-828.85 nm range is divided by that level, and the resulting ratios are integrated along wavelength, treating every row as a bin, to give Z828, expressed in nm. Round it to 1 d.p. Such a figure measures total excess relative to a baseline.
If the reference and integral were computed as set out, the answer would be 1.8 nm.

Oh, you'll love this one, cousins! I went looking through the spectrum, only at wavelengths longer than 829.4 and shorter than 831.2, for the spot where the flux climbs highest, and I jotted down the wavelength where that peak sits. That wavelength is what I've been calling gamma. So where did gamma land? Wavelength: 829.90 nm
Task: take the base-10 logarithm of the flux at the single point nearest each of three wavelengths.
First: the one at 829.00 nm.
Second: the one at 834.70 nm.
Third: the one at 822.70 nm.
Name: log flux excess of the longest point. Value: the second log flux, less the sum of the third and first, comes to -0.87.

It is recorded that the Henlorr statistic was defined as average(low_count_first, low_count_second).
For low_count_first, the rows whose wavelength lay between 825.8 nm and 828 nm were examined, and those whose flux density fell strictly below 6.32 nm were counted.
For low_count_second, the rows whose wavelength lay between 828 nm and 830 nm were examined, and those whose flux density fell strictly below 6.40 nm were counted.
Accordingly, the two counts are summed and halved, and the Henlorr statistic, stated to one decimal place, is 1.5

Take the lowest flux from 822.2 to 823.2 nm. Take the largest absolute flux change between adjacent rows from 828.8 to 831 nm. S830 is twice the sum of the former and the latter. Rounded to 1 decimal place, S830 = 14.1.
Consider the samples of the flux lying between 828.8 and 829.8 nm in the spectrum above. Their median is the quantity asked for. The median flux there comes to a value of 6.11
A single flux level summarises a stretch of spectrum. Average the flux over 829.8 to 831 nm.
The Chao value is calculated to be 6.37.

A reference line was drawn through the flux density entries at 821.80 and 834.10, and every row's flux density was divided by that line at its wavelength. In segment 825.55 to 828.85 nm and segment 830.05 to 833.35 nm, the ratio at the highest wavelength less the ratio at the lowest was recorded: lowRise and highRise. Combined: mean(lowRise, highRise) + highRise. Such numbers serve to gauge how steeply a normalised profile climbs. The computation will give -0.069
